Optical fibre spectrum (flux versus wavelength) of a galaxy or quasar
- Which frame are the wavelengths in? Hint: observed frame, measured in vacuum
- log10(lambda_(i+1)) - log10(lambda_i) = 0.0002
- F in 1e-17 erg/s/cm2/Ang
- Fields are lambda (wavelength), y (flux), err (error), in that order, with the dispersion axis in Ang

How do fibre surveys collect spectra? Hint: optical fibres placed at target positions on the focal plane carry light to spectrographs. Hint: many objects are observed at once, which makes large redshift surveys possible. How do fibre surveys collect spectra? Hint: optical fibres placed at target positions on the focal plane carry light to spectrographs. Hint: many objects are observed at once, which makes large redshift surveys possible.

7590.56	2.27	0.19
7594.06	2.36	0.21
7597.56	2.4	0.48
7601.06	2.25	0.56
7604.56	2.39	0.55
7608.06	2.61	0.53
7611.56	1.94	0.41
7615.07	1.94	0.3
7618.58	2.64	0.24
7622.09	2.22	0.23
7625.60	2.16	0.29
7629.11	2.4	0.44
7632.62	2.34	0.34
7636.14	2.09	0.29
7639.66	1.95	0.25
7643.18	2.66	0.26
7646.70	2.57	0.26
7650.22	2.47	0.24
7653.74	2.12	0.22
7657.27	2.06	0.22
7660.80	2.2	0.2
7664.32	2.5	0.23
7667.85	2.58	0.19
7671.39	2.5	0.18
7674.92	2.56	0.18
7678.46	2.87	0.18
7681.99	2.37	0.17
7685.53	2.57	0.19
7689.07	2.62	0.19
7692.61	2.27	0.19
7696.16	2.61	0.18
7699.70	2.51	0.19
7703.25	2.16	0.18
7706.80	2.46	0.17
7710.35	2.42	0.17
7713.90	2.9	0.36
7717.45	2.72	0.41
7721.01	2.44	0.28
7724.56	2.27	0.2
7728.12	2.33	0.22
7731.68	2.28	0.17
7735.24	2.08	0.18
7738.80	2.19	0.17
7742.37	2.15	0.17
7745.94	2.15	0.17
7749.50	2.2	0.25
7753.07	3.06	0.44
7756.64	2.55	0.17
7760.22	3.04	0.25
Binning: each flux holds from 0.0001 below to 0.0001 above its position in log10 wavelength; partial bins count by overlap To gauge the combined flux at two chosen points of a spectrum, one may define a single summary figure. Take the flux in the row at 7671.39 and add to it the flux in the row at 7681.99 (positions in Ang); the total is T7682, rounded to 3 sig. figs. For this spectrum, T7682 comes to 4.87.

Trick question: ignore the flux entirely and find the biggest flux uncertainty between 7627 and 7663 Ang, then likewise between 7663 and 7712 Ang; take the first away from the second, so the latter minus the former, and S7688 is -0.21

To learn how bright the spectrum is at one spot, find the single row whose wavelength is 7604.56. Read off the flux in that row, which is 2.39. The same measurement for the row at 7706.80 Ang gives 2.46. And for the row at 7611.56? 1.94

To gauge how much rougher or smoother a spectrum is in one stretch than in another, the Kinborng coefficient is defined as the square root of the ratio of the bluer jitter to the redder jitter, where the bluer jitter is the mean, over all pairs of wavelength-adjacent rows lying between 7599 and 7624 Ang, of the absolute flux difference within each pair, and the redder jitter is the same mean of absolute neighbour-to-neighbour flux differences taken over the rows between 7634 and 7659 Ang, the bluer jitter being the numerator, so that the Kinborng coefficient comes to 1.22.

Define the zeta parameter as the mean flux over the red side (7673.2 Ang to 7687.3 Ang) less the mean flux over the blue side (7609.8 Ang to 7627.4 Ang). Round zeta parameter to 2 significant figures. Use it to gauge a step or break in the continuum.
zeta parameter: 0.41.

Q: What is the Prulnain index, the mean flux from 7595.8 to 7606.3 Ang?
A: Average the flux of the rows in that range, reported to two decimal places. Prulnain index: 2.35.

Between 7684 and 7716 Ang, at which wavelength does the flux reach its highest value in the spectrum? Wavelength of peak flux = 7713.90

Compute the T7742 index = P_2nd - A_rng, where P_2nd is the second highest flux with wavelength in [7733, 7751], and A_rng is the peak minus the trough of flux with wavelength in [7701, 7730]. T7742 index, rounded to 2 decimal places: 1.45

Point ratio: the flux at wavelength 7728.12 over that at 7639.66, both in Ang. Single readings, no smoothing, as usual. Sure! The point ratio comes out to 1.19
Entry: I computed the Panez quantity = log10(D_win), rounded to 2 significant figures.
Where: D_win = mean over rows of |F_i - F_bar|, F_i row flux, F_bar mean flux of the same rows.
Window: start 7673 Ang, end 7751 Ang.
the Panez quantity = -0.72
